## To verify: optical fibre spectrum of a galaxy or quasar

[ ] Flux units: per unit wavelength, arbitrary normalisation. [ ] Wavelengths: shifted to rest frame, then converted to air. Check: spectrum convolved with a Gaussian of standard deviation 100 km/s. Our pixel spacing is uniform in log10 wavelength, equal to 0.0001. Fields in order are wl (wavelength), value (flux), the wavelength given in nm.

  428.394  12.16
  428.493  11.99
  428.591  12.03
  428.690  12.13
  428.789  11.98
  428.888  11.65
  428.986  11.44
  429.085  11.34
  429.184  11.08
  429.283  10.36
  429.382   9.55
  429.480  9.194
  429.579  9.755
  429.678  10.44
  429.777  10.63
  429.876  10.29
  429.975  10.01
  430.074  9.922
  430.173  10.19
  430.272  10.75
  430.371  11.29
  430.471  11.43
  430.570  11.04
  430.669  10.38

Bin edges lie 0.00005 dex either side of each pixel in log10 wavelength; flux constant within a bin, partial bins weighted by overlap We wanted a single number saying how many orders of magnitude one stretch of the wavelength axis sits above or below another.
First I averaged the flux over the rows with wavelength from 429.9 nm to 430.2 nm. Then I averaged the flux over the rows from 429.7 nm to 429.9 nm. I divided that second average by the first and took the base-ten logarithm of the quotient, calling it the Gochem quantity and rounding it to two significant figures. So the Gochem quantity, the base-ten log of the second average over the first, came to 0.018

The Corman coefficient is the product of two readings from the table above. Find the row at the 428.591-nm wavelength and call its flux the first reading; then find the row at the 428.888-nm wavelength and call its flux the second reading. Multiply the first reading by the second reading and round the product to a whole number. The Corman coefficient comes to 140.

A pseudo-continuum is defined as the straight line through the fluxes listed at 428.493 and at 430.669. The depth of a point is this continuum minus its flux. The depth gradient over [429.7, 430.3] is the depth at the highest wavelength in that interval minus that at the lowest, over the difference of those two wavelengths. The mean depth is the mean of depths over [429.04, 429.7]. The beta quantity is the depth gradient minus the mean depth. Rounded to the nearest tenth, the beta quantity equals -2.1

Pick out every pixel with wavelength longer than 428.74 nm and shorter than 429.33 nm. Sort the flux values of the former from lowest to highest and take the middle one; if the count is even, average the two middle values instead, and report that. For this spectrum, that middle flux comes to 11.4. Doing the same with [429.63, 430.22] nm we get 10.2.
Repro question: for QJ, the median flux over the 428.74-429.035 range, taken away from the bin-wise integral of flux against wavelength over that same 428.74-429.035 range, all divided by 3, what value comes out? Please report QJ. -2.73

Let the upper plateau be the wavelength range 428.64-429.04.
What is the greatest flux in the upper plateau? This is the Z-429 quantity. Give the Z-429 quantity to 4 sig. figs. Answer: 12.13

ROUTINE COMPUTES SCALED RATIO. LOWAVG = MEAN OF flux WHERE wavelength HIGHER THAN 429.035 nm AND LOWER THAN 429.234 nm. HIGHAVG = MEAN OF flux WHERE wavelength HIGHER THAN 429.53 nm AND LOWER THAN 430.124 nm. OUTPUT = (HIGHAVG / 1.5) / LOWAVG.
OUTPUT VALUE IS 0.61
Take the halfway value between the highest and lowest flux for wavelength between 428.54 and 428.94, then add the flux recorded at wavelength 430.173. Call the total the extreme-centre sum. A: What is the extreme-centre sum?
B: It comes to 22.1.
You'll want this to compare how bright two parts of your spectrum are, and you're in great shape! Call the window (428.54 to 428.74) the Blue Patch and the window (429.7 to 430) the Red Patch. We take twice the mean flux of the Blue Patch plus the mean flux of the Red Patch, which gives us 34.5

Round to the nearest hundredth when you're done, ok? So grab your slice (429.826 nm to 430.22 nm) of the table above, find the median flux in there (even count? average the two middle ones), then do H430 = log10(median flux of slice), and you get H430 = 1.00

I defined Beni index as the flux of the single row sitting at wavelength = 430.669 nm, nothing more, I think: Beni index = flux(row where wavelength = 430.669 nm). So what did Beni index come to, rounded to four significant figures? 10.38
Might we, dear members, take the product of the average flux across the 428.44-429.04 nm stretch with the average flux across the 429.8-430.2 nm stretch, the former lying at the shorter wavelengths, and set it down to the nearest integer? 120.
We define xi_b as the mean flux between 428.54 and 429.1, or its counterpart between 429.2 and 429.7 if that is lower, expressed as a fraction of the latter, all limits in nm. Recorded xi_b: 1.00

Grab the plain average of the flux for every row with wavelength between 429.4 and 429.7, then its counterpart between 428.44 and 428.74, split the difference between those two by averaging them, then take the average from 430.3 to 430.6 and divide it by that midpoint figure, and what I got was 1.03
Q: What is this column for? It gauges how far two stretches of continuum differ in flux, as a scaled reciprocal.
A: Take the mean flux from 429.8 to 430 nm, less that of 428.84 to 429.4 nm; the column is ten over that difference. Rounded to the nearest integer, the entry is -13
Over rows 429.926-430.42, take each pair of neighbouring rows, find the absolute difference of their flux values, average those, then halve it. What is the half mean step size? 0.182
